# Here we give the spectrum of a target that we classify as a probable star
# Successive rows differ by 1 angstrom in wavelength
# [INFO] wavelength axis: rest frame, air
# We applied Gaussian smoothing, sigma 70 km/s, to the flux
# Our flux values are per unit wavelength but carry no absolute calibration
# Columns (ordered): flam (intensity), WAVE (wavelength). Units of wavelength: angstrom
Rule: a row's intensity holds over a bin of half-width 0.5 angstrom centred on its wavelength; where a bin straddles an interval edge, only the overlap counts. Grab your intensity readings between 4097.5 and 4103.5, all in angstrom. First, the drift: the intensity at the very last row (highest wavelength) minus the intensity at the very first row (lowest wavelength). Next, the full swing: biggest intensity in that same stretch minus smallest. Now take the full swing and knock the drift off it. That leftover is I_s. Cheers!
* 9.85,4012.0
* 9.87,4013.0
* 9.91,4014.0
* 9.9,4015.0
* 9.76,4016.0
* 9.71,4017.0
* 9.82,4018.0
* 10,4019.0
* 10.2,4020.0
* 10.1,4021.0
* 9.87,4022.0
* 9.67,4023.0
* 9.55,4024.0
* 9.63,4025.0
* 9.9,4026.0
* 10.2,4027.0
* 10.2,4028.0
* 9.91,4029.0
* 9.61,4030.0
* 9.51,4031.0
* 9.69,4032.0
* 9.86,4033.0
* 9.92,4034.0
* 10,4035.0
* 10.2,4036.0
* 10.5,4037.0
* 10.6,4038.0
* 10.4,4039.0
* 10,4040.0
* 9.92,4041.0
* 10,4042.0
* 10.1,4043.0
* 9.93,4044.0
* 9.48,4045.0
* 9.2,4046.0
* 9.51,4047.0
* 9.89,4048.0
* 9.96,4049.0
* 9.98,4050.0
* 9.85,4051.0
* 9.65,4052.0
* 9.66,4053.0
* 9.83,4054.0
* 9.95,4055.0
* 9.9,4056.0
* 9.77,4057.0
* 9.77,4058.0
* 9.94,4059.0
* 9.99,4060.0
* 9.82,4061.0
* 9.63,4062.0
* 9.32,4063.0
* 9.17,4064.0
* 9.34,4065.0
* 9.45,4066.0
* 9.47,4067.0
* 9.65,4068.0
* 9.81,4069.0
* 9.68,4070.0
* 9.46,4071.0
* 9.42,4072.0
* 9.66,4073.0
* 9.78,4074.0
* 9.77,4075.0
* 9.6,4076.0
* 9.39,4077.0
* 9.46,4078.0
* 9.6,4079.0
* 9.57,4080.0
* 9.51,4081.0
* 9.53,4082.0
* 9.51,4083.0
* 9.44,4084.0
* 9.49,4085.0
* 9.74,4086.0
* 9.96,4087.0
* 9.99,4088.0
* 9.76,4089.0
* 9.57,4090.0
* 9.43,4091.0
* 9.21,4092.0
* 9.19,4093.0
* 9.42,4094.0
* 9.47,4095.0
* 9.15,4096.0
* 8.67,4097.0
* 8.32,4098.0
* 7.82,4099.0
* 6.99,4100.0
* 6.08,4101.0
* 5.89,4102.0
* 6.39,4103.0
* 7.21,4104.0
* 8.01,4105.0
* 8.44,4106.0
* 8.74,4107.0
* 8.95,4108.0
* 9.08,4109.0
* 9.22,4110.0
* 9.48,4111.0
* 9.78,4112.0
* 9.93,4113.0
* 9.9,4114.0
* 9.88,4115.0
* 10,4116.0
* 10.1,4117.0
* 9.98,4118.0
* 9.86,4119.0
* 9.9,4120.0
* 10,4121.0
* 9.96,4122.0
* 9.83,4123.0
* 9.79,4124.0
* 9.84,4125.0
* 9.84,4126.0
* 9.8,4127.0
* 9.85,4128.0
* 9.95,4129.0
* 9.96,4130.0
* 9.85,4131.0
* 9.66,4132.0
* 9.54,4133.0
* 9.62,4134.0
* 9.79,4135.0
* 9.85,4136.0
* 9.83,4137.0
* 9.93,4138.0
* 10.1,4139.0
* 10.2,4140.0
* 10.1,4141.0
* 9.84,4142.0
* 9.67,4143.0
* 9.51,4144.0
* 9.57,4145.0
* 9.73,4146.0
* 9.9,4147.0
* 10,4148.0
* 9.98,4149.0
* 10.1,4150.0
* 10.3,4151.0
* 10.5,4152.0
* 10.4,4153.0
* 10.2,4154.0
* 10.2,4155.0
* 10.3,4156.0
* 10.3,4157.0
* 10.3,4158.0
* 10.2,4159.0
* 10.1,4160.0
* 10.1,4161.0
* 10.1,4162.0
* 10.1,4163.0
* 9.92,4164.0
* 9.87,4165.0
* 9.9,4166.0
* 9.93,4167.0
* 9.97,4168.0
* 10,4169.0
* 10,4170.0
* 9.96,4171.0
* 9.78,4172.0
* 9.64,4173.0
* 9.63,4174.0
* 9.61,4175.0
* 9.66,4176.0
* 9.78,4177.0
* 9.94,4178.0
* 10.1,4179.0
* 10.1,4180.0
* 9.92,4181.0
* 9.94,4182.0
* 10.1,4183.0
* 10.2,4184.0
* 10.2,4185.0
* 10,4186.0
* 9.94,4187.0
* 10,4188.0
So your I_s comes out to 4.4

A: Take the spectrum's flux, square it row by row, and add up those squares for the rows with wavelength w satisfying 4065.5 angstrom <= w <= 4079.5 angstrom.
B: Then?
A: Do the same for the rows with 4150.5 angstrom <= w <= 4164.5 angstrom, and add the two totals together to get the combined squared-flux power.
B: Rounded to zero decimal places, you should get 2748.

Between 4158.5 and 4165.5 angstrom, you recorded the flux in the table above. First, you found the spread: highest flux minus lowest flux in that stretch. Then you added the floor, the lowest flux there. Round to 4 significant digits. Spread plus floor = 10.20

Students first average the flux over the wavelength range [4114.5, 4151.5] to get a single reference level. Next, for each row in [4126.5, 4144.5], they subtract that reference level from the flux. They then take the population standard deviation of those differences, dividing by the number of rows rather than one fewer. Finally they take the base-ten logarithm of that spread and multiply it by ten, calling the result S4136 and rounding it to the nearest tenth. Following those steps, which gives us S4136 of -7.3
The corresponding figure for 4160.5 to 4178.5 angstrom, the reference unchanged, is -8.0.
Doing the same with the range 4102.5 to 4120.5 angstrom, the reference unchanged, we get 0.1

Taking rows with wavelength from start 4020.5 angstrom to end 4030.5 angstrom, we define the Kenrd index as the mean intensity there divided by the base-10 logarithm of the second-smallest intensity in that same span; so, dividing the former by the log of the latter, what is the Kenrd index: 10.0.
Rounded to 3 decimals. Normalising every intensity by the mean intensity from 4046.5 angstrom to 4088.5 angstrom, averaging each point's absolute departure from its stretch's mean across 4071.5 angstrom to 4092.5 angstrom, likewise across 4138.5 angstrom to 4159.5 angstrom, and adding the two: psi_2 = 0.038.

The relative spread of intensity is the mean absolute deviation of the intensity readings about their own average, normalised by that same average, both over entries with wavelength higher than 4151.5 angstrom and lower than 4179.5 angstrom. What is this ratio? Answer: 0.019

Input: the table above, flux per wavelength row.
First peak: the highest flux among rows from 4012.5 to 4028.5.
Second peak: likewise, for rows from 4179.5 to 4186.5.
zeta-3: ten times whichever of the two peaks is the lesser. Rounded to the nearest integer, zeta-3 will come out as 102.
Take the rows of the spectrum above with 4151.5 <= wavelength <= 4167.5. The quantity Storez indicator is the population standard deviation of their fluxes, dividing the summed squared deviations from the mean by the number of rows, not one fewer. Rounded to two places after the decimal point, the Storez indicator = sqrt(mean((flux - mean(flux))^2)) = 0.18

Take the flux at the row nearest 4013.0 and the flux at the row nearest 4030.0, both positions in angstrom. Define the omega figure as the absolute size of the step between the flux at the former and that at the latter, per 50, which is 0.0052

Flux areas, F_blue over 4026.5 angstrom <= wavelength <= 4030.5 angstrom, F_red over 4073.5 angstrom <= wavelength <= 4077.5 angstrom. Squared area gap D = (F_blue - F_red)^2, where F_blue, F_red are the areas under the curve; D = 1.9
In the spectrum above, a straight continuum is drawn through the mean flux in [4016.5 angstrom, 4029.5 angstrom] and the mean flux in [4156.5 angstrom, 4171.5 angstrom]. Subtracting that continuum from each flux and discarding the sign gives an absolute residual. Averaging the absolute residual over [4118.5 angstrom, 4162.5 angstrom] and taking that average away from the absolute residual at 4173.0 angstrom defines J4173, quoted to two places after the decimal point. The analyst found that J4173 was 0.23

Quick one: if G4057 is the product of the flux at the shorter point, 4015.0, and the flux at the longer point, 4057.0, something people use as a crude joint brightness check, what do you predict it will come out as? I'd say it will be 97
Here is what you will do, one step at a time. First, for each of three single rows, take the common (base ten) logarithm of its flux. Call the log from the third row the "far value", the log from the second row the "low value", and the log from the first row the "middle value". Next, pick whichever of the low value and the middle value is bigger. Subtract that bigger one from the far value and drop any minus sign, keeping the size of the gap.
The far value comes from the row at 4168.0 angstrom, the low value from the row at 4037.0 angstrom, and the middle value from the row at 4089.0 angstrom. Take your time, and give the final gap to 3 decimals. 0.022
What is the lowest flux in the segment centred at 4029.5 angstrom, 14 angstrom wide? 9.51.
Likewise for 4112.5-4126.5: 9.79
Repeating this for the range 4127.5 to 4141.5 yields 9.54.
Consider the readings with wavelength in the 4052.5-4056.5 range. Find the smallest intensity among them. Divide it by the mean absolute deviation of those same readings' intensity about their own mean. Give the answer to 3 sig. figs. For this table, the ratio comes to 107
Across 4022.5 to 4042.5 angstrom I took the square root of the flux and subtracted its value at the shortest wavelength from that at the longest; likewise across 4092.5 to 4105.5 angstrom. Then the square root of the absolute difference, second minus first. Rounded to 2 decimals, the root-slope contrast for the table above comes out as 0.50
